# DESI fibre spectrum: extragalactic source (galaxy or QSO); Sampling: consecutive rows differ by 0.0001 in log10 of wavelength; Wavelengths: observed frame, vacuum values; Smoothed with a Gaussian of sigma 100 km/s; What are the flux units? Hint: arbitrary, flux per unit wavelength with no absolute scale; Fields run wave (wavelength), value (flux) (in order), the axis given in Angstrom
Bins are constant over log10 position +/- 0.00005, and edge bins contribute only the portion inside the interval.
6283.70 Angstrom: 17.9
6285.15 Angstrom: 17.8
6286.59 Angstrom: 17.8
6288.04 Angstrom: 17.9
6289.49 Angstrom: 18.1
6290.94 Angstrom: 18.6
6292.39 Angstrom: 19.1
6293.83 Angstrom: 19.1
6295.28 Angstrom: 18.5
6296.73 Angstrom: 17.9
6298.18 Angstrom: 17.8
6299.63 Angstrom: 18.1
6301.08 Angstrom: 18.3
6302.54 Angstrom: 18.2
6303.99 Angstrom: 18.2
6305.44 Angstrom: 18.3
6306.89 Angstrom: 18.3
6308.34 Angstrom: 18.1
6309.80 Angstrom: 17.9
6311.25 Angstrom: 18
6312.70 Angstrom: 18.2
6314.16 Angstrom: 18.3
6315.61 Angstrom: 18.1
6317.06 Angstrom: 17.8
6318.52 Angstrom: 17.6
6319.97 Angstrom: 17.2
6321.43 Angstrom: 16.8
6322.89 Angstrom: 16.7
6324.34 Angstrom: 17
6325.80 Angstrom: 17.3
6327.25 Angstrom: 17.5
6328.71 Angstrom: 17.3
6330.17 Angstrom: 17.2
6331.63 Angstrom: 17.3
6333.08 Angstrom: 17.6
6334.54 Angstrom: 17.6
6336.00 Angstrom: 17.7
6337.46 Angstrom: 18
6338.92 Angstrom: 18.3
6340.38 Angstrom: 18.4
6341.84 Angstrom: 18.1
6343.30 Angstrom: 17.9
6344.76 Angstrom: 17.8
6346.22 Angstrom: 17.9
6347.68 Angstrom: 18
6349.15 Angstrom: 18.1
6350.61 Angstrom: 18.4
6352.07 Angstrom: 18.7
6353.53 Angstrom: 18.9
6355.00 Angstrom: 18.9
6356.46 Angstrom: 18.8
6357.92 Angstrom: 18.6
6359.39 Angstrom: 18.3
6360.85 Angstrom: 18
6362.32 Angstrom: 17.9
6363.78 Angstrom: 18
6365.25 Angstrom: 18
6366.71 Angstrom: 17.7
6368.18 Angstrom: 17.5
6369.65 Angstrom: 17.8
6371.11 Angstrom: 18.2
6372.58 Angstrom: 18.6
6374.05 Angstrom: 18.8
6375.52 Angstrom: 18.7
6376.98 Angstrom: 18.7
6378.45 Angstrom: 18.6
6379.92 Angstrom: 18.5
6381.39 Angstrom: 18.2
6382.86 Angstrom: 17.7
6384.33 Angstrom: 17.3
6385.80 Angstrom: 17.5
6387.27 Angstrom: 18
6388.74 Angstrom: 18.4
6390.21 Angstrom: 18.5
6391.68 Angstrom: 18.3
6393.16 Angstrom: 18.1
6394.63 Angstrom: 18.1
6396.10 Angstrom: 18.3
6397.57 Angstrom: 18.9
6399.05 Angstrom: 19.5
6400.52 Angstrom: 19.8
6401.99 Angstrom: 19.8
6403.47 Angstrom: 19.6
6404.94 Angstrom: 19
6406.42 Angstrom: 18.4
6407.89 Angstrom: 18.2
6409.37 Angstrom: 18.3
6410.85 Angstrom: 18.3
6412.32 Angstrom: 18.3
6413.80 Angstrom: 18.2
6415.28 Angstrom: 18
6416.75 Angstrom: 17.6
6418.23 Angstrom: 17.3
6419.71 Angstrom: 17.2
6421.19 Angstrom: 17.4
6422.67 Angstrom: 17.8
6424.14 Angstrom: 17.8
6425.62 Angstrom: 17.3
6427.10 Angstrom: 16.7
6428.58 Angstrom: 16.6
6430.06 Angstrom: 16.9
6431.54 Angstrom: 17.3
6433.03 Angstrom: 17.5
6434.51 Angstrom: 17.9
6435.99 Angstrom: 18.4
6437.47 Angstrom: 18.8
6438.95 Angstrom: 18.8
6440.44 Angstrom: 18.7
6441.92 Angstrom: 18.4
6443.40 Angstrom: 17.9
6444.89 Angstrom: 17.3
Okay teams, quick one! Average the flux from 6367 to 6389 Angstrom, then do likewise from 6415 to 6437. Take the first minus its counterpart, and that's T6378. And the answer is 0.7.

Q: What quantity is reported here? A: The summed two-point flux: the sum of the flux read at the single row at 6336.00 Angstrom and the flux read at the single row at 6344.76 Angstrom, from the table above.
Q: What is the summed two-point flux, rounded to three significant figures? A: 35.5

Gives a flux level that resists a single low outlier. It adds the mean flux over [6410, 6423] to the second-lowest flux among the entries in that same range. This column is 35.1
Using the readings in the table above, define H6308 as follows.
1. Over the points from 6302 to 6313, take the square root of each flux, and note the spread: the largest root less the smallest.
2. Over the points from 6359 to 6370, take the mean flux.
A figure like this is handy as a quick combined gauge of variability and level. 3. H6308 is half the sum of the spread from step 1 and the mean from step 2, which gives 8.97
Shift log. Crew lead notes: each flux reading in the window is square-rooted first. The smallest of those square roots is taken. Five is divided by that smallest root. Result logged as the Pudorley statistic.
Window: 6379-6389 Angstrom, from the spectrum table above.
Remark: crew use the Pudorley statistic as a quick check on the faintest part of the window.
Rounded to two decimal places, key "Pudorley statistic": 1.20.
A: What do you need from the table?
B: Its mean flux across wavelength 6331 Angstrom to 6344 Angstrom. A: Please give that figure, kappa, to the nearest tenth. 17.9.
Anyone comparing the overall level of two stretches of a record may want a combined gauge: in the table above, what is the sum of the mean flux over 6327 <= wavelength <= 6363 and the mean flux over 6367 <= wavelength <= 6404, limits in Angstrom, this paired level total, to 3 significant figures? 36.5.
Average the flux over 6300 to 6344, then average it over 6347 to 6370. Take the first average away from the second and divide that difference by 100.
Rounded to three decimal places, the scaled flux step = 0.005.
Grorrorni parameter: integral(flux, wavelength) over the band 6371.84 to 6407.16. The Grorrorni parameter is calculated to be 655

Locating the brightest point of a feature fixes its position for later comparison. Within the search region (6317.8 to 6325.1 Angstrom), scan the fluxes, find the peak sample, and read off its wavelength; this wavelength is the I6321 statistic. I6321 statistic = 6318.52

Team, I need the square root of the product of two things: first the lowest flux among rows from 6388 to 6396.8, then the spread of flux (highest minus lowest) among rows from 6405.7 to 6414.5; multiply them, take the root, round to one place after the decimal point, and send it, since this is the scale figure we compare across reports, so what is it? 1.9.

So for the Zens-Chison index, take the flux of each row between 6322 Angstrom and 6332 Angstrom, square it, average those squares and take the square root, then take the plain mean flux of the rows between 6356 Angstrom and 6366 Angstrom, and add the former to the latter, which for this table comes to 35.4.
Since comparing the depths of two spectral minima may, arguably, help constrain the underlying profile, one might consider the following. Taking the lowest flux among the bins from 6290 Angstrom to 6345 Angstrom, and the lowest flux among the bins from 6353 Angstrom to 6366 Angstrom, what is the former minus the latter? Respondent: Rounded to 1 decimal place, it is -1.2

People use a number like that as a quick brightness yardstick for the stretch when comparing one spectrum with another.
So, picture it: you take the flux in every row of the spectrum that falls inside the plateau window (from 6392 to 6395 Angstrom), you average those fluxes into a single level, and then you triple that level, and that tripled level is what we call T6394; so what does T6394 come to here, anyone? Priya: 54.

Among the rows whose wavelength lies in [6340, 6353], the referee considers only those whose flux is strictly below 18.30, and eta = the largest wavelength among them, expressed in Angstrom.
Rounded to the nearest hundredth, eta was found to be 6349.15 Angstrom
